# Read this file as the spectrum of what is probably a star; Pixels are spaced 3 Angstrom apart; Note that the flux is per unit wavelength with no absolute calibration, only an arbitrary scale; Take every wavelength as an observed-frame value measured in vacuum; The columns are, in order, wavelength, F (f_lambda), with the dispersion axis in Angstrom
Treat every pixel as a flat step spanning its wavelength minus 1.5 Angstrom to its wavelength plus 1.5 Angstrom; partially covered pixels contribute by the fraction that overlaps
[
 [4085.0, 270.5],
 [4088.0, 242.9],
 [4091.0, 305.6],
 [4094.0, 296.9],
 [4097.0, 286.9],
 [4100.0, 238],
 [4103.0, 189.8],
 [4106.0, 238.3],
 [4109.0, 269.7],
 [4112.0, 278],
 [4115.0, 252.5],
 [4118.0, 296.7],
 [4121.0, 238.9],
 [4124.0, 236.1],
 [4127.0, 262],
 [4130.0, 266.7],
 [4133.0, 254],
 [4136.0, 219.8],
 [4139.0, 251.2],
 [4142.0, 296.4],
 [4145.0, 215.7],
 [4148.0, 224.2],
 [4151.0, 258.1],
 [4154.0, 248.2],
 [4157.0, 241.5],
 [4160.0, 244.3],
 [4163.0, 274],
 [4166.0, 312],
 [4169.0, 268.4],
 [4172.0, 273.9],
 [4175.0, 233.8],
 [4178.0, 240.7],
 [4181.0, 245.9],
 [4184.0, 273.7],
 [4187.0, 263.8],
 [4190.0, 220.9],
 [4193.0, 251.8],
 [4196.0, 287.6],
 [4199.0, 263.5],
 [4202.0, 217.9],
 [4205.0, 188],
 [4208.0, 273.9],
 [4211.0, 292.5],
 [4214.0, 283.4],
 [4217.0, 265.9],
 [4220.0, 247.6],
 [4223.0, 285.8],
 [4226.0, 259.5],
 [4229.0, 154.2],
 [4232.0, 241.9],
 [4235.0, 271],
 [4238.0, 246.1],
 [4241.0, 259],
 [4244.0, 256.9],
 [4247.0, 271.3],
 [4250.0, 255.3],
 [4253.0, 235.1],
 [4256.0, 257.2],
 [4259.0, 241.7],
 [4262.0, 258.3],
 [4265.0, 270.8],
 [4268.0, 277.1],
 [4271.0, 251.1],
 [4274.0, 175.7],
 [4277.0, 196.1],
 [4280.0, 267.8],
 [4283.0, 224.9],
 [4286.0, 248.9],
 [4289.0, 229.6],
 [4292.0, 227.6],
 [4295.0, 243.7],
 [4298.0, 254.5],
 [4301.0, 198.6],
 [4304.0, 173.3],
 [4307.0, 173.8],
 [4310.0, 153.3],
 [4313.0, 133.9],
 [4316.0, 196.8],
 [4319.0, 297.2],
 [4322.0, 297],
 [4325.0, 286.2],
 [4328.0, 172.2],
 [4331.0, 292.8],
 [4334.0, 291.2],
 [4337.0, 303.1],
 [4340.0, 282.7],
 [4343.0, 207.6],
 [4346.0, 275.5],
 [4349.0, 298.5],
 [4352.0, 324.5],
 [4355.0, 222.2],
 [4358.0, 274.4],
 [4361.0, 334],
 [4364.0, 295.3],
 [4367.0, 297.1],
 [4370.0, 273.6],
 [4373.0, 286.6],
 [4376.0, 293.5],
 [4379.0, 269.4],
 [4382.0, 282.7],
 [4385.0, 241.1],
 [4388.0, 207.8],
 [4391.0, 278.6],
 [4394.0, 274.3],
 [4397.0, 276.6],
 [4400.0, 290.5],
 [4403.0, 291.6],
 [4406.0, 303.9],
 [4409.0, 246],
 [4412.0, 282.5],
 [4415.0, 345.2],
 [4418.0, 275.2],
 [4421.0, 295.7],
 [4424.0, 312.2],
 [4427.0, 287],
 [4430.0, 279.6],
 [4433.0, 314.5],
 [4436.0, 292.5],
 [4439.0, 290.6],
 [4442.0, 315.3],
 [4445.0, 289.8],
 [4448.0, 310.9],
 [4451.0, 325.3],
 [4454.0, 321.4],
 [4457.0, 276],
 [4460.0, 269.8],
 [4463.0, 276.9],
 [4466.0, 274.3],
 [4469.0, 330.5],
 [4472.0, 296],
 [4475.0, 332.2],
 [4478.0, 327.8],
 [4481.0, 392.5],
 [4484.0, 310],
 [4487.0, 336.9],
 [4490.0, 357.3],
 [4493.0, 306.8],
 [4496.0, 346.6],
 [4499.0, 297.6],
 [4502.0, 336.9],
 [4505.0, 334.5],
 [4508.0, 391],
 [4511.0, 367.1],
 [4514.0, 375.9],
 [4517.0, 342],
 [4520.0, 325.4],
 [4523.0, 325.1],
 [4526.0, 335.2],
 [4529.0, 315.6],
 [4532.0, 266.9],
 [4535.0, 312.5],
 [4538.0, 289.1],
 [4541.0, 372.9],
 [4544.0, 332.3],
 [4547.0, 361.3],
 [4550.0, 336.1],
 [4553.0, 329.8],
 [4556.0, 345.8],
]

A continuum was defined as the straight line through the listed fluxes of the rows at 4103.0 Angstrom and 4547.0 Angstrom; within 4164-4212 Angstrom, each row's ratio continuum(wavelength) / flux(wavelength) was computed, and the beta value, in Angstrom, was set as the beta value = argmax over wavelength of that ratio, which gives 4205.0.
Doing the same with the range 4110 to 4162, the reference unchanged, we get 4145.0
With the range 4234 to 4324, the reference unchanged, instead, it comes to 4313.0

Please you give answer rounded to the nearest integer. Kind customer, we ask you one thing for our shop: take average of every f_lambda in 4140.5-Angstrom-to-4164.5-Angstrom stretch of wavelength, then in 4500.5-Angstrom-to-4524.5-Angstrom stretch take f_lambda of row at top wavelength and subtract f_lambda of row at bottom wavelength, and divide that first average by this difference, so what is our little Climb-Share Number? -21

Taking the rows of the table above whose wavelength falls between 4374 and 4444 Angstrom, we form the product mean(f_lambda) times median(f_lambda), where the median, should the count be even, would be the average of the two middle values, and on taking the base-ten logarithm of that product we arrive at 4.91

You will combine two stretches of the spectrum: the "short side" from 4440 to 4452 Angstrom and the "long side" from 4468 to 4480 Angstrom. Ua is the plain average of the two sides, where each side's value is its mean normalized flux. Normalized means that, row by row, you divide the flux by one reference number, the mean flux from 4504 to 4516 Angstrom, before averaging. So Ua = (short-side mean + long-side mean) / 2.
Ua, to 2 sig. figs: 0.86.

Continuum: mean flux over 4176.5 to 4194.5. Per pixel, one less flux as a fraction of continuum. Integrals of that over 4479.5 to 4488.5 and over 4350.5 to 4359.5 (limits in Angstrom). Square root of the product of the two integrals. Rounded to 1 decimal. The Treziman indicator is 1.7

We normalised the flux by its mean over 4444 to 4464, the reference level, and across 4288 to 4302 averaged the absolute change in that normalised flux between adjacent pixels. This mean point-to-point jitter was 0.072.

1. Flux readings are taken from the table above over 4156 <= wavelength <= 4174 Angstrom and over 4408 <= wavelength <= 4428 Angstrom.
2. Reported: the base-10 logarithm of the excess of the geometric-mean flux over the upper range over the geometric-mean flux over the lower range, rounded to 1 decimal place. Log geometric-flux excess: 1.4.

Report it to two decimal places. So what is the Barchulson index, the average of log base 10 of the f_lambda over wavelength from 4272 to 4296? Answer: 2.35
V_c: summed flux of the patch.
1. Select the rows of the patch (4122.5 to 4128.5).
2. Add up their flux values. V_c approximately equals 498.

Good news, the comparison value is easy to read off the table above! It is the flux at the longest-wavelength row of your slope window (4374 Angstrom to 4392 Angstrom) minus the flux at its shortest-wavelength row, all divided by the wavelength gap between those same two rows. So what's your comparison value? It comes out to -1.0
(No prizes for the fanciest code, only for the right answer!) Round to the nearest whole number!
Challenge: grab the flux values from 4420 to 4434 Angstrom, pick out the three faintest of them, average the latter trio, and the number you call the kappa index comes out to 287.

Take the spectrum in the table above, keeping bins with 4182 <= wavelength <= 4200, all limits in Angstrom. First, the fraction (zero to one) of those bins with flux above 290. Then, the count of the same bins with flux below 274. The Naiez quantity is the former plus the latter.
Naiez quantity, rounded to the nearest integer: 5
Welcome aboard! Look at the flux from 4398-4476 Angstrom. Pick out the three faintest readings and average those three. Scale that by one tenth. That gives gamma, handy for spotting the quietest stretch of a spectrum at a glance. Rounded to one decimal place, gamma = 26.3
